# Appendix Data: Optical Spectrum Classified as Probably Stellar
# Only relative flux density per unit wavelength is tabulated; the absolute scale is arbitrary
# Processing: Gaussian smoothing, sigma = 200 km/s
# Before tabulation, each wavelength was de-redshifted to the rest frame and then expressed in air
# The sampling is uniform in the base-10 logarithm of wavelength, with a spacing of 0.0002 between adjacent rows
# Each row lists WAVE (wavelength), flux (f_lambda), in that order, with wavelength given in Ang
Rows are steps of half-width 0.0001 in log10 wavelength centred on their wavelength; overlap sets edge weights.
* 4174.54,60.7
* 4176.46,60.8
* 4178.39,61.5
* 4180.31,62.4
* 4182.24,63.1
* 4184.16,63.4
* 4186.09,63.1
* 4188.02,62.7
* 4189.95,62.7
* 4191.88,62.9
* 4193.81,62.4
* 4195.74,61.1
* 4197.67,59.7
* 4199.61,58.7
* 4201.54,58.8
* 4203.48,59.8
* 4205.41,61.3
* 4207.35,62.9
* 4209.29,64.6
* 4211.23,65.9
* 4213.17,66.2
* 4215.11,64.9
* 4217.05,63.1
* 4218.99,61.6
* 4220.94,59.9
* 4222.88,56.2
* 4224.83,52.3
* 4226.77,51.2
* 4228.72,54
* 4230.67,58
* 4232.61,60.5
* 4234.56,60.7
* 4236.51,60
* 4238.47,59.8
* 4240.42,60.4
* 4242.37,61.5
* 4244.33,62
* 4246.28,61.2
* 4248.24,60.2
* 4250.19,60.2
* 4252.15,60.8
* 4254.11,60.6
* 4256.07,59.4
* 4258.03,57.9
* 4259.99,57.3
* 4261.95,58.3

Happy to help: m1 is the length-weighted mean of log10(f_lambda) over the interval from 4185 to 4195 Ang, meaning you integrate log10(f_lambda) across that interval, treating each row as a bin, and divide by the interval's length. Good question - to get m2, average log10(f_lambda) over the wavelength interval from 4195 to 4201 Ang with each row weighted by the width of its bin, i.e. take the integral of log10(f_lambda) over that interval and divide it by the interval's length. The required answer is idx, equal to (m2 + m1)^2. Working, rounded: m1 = 1.80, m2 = 1.78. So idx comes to 12.8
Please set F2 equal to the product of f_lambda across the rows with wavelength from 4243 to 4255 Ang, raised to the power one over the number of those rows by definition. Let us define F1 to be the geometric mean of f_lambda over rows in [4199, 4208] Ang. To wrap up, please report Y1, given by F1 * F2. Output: 3667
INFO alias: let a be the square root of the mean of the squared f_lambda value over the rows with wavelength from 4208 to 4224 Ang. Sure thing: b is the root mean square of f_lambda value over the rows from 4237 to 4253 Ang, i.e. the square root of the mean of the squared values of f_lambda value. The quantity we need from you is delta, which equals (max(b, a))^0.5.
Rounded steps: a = 63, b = 60.8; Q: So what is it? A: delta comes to 7.93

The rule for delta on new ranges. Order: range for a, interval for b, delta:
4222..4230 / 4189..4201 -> 7.83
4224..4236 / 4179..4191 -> 7.93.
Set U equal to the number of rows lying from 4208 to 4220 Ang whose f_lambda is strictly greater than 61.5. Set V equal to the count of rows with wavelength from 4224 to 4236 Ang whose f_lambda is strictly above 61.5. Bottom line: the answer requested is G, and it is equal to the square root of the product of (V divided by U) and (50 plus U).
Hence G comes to 0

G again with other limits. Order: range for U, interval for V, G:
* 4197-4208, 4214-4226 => 12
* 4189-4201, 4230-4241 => 0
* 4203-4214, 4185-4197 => 8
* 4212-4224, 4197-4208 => 4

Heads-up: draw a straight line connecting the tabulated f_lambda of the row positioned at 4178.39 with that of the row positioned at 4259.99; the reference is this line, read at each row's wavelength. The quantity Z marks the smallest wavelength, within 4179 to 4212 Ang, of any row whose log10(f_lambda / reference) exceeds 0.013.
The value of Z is 4184.16 Ang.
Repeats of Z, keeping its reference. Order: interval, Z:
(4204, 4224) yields 4207.35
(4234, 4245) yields 4234.56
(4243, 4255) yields 4244.33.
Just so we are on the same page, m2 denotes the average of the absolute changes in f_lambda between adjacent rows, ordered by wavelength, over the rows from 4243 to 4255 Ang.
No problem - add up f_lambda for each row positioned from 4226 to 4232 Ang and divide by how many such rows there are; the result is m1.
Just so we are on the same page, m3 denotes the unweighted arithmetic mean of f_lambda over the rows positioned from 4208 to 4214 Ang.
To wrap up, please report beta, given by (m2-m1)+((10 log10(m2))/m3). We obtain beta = -53.9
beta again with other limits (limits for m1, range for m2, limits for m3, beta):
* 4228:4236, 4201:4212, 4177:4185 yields -56.9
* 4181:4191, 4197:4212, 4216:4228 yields -61.8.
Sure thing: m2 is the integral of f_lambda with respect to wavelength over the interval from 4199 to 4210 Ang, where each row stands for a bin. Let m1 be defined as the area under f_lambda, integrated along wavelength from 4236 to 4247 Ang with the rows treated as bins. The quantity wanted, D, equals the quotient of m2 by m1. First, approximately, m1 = 669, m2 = 671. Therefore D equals 1.00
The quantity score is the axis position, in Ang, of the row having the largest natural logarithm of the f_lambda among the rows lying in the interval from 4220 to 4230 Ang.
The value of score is 4220.94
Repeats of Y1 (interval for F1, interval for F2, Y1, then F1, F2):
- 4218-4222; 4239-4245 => 3723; 60.7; 61.3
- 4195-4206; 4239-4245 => 3671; 59.9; 61.3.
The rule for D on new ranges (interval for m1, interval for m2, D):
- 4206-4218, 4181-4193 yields 0.98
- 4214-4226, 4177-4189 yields 1.05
